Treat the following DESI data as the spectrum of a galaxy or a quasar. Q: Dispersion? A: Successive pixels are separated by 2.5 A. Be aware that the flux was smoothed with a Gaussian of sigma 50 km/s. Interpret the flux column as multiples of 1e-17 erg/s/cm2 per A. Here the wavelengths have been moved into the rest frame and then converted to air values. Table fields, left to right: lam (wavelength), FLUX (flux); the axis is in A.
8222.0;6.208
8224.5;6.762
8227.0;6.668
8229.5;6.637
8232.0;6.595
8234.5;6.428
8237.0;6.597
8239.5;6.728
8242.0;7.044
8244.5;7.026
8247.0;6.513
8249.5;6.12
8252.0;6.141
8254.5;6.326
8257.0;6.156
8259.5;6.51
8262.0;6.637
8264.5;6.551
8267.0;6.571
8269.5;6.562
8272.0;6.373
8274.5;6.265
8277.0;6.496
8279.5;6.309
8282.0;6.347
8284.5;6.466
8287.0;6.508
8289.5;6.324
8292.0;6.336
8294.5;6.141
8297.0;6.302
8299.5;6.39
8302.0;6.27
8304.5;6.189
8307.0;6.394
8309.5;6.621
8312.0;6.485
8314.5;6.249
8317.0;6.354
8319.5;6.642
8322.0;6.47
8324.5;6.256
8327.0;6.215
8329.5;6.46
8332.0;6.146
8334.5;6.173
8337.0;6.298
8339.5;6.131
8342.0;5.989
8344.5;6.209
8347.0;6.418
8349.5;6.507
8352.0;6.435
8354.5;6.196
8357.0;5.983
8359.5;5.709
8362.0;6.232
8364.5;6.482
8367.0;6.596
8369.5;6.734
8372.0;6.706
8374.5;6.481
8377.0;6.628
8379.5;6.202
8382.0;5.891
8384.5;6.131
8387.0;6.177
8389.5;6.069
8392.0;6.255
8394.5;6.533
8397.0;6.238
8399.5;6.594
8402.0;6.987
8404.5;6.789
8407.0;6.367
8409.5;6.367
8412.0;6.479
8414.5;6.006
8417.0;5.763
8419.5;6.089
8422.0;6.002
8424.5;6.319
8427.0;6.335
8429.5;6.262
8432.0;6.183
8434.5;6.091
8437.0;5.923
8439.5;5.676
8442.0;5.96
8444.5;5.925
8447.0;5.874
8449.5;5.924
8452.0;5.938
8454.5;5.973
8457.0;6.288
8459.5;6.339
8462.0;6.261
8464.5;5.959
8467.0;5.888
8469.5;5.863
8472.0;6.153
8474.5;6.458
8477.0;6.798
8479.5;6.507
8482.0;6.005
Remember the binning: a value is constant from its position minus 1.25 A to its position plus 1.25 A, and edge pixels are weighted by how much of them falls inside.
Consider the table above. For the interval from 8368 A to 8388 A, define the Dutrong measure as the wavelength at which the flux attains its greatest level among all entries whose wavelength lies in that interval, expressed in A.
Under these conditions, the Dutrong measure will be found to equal 8369.5 A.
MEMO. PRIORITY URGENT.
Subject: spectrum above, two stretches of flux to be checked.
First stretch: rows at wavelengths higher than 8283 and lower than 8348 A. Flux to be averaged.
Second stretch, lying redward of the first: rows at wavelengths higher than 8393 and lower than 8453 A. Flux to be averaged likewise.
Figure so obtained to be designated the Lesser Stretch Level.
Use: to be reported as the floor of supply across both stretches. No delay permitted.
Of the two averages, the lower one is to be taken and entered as 6.19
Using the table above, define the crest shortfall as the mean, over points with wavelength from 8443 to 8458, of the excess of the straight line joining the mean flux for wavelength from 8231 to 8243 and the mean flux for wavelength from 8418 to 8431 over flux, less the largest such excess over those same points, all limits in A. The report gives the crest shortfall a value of -0.12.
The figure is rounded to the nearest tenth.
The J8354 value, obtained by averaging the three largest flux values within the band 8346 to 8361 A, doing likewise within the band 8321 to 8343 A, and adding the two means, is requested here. 12.9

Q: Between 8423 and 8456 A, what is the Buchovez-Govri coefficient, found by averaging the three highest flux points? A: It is 6.3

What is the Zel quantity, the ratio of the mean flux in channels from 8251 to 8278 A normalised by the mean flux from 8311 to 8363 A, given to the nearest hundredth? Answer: 1.02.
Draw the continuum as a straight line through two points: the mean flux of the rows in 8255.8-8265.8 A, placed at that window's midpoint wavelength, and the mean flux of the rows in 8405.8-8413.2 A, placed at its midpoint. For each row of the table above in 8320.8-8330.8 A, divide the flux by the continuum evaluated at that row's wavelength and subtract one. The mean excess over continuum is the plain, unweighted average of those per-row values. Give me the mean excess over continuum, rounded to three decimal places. -0.014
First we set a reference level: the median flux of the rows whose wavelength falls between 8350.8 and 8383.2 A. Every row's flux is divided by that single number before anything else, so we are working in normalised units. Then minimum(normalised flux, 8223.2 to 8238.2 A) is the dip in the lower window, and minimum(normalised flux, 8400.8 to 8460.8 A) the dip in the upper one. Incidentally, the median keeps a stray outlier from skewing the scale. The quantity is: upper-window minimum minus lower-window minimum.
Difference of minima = -0.12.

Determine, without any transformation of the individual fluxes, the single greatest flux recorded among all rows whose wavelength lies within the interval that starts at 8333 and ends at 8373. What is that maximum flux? 6.734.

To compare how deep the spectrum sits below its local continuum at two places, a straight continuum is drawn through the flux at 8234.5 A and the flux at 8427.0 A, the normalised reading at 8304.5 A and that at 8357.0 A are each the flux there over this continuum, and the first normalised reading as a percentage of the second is 103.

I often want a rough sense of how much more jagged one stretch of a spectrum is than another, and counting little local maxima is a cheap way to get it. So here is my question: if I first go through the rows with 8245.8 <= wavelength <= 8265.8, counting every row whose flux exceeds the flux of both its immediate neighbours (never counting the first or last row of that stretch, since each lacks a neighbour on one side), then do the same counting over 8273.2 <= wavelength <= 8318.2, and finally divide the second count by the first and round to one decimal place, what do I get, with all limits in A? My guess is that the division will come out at 2.5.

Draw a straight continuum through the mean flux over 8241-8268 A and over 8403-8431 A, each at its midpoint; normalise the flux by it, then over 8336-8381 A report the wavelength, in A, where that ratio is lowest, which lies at 8359.5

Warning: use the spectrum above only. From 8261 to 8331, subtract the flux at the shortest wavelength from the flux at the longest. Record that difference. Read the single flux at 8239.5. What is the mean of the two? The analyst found 3.28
